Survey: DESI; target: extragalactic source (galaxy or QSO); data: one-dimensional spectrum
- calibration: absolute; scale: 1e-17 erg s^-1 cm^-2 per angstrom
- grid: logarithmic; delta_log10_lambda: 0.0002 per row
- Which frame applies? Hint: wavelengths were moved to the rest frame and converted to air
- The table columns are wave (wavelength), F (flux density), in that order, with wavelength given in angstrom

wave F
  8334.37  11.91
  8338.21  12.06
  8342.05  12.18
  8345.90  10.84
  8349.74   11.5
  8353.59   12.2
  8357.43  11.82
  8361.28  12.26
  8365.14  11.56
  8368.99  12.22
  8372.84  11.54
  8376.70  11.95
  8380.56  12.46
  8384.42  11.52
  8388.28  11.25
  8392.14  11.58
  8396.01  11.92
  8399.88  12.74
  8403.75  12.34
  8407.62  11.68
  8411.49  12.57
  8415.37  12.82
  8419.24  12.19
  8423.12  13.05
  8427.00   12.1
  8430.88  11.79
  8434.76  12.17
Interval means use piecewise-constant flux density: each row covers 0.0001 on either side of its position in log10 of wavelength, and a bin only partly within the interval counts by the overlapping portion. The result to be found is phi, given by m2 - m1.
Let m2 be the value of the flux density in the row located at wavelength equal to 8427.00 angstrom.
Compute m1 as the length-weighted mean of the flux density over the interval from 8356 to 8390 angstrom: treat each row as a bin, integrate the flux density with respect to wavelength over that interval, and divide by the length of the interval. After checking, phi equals 0.26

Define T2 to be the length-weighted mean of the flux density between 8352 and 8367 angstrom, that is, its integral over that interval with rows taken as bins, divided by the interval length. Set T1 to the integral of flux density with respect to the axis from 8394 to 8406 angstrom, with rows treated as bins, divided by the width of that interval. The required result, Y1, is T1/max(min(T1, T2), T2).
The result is 1.03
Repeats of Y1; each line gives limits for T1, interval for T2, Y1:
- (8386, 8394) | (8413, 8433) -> 0.92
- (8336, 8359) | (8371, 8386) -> 0.99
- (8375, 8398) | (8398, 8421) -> 0.95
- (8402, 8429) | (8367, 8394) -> 1.05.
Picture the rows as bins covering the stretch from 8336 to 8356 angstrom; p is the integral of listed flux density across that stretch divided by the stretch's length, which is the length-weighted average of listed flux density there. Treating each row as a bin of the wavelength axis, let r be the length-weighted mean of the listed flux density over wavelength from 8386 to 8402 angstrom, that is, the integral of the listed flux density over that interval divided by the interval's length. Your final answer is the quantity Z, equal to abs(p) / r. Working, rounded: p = 11.8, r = 11.87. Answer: 0.99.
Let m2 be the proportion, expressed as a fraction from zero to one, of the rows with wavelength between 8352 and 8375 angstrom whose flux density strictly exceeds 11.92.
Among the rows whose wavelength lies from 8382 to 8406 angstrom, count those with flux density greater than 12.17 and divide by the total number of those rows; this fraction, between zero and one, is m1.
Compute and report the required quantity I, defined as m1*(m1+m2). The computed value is 0.28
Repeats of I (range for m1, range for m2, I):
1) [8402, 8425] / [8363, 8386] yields 1.11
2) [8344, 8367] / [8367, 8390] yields 0.28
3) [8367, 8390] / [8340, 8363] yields 0.28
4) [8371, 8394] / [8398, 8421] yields 0.17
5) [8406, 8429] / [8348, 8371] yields 0.78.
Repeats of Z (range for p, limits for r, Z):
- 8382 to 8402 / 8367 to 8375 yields 0.99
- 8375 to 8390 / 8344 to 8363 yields 1.01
